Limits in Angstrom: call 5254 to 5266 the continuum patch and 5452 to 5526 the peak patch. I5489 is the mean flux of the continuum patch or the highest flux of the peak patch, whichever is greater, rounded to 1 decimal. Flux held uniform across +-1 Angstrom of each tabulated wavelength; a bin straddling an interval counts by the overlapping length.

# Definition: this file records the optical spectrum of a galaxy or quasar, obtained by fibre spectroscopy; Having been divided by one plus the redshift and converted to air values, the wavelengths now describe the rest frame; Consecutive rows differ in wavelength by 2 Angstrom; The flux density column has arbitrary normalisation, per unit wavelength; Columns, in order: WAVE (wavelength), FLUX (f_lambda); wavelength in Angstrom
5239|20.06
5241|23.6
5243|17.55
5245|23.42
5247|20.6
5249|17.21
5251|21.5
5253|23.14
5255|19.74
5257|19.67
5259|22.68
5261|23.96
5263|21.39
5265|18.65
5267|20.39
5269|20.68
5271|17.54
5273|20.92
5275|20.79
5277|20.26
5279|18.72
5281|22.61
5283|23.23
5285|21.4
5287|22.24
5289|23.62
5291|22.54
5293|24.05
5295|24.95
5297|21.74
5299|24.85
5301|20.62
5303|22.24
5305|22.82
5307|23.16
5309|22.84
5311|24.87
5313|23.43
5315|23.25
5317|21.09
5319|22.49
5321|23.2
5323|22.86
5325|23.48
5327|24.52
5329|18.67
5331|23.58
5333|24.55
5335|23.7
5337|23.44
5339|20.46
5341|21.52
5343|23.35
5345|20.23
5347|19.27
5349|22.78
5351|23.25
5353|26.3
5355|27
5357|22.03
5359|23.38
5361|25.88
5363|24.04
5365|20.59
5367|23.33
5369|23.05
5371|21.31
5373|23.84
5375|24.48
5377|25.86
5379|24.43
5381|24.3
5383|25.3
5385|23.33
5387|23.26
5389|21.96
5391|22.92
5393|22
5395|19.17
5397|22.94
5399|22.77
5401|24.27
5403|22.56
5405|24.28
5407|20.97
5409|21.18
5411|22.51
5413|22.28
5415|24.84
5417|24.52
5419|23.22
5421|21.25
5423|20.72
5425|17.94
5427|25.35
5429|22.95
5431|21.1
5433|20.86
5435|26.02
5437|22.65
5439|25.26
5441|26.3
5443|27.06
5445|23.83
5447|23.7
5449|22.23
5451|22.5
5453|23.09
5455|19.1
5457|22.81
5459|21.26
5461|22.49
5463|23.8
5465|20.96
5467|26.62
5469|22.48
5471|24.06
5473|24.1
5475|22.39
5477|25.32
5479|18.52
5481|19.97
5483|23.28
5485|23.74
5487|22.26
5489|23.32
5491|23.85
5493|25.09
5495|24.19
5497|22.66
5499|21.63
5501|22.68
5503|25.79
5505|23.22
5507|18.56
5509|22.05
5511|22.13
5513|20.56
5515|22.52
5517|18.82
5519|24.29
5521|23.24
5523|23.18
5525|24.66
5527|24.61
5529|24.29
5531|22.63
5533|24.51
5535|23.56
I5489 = 26.6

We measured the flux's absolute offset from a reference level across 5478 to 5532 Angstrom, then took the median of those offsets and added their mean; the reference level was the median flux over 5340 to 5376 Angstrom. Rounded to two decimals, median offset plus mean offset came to 2.44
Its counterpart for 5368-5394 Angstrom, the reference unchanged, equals 2.20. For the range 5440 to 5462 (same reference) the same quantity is 2.37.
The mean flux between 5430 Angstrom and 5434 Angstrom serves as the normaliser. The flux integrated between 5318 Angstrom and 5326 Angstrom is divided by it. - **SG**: 8.8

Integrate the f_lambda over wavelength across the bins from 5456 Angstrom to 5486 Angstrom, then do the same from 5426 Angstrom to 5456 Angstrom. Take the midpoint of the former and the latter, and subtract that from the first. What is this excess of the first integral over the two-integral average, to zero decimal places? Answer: -10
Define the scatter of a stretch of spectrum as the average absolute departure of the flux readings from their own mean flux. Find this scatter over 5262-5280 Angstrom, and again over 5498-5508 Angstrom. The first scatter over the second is 0.59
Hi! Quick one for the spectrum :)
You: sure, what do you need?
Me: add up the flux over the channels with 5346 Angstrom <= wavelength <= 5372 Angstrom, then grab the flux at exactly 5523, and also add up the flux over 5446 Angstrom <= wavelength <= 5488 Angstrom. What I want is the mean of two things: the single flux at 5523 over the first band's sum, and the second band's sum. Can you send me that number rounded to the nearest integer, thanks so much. 237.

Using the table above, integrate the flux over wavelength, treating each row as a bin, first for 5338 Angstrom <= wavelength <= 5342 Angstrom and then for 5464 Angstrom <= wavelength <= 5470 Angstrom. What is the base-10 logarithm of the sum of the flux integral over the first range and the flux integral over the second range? 2.35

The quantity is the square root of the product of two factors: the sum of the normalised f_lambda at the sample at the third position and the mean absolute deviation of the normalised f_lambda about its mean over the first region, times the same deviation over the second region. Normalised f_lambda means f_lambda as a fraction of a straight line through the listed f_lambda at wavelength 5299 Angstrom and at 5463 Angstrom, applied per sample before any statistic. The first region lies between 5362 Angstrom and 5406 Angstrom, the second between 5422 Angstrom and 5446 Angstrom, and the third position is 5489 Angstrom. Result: 0.32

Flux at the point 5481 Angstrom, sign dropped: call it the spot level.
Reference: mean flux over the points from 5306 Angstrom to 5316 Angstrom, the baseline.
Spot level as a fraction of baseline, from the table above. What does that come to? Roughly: 0.85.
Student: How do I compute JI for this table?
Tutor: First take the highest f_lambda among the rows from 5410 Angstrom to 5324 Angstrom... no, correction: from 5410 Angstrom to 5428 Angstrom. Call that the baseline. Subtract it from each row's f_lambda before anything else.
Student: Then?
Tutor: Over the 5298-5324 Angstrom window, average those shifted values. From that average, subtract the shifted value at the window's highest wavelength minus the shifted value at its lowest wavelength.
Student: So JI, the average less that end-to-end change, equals -0.5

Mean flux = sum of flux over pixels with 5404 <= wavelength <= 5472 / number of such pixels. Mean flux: 22.95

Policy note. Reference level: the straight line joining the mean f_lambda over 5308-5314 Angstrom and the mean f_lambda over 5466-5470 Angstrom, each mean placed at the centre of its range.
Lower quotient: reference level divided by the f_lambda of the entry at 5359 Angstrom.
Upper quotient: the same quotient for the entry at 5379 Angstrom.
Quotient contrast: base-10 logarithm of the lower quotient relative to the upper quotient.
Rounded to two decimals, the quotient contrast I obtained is 0.02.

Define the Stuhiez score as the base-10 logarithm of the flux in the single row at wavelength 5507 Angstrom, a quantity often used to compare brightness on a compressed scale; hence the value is 1.269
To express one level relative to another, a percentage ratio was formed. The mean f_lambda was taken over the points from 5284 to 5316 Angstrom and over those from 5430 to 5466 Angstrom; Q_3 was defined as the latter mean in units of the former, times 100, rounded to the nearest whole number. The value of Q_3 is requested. 100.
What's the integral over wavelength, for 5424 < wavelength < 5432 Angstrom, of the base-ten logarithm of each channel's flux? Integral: 10.7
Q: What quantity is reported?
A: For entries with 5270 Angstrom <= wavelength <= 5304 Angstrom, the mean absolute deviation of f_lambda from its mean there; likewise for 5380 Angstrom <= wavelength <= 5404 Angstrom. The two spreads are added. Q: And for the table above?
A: 2.6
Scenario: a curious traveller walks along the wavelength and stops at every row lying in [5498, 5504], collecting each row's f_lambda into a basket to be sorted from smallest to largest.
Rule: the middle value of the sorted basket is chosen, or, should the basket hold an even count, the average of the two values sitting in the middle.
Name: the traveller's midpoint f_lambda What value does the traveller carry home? 22.7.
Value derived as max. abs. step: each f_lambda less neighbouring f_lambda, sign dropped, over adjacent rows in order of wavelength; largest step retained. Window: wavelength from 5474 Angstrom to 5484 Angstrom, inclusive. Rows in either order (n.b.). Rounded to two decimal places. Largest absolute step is 6.80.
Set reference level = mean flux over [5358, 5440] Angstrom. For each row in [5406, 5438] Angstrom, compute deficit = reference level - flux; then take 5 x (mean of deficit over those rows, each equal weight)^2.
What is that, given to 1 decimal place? 1.8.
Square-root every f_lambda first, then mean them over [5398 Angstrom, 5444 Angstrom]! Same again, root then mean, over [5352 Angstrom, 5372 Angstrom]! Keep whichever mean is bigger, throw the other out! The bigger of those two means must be 4.86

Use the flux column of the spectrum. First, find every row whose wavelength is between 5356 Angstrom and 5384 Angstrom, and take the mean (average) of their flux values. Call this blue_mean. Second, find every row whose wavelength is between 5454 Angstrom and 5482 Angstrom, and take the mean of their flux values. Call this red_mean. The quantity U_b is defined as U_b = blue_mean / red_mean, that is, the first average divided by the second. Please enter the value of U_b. 1.06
